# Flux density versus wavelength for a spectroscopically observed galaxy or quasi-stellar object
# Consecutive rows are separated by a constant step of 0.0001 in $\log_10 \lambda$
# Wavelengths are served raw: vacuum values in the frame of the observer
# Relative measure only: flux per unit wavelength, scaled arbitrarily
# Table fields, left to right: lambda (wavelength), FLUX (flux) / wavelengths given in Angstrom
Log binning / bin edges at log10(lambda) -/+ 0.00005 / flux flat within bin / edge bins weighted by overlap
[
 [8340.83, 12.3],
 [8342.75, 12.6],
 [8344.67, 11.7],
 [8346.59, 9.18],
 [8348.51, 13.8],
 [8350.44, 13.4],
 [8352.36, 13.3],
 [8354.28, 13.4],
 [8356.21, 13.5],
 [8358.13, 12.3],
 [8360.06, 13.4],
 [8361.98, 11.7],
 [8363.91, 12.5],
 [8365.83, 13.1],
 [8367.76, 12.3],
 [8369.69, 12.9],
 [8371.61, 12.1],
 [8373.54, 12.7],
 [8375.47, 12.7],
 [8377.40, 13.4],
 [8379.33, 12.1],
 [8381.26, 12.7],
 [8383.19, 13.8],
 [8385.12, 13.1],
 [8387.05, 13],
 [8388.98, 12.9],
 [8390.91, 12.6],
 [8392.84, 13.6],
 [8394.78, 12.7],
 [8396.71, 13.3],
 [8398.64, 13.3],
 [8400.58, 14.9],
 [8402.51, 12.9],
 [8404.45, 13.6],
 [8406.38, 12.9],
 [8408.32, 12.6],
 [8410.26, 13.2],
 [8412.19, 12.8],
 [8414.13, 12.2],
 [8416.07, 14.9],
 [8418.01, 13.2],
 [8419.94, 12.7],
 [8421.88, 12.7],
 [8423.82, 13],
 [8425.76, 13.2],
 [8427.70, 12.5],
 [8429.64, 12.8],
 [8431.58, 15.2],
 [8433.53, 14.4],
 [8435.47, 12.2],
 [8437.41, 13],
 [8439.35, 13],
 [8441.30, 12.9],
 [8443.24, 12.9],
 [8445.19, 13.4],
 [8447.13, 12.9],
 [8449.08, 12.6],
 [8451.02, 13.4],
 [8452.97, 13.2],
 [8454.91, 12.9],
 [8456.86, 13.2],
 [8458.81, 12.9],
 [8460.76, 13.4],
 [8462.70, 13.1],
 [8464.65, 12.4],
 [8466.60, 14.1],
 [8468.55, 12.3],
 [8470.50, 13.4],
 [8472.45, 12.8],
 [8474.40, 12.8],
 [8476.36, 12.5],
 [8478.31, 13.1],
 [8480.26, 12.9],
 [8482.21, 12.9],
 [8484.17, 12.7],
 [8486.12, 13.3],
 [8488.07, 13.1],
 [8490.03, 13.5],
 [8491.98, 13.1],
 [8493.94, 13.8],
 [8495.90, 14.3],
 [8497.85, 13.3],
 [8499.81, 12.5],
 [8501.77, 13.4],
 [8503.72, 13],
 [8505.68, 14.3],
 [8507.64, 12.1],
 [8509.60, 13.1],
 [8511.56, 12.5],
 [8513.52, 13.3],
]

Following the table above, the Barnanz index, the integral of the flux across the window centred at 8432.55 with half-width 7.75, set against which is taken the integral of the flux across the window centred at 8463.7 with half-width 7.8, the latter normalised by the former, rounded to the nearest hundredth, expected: 0.99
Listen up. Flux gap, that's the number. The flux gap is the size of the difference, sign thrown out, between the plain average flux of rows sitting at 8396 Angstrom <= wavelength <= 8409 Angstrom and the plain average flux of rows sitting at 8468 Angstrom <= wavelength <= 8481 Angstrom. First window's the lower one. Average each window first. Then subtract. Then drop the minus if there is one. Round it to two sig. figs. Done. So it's 0.53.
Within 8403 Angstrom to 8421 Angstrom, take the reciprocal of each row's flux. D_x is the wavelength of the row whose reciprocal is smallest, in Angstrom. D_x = 8416.07 Angstrom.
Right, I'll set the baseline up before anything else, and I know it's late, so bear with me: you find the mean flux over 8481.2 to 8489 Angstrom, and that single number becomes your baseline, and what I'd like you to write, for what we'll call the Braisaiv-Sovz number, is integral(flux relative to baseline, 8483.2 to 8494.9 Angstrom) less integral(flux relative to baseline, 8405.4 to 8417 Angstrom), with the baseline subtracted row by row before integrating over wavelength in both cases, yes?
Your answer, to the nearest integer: 2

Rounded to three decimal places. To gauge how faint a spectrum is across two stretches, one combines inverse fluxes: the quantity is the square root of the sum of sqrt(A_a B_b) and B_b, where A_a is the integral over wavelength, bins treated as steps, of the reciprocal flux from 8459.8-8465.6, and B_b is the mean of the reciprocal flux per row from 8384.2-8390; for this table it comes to 0.513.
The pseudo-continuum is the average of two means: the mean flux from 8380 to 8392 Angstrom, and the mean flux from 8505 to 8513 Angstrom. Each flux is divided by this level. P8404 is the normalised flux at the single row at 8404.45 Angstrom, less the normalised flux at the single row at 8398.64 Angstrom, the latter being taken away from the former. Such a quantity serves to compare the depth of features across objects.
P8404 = 0.023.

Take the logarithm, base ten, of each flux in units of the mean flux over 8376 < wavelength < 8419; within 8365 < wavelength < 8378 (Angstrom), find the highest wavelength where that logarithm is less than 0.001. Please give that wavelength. 8375.47 Angstrom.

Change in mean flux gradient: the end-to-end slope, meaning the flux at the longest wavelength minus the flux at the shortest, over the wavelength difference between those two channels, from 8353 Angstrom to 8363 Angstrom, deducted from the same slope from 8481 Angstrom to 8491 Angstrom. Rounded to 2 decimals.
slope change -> 0.30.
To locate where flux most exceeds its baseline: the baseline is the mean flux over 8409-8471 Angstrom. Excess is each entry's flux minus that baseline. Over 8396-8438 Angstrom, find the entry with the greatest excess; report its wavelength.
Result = 8431.58 Angstrom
